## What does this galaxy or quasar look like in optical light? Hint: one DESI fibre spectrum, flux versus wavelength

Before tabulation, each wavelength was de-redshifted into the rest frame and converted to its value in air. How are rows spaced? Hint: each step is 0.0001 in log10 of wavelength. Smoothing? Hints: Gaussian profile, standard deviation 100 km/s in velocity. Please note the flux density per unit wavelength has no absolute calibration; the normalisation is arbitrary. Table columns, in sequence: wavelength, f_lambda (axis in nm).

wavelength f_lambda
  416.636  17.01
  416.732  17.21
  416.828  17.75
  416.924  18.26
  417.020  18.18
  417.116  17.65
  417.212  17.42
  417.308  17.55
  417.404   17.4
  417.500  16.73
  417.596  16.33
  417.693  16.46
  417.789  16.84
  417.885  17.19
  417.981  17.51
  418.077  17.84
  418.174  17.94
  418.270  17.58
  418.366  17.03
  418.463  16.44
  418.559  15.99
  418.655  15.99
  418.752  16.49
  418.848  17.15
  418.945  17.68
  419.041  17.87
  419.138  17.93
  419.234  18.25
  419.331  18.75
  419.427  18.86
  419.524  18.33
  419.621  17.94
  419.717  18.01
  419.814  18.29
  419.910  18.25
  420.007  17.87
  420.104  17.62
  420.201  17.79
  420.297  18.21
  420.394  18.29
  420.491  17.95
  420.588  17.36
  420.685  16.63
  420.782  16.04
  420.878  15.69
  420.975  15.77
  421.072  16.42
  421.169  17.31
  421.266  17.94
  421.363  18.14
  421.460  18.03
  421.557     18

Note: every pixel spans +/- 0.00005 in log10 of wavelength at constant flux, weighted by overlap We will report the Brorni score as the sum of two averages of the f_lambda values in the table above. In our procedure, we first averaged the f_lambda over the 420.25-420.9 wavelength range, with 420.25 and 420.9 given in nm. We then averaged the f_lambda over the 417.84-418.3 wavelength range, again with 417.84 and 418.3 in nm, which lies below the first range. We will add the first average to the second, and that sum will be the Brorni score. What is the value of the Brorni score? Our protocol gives 34.8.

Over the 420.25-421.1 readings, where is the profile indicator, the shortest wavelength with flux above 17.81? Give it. 420.297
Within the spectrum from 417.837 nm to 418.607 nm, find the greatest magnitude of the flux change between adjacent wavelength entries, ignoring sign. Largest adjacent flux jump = 0.59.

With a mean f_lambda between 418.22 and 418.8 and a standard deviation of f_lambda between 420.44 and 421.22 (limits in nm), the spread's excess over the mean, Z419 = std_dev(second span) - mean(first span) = -15.8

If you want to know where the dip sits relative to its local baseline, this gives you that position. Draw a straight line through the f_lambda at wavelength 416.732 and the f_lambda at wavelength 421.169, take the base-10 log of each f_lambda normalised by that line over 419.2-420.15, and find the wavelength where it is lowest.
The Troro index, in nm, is 420.104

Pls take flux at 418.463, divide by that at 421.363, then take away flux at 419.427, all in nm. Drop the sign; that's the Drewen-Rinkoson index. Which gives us 18.0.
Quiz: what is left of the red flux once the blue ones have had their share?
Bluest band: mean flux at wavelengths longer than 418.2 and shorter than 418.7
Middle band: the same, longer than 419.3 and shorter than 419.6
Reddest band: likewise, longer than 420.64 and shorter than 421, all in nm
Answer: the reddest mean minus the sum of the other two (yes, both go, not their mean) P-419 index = -19.2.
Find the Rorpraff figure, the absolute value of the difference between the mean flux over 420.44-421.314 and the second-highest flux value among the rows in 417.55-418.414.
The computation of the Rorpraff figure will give 1.0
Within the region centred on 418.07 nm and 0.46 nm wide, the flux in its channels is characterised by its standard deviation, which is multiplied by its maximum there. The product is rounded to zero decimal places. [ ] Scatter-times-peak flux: 5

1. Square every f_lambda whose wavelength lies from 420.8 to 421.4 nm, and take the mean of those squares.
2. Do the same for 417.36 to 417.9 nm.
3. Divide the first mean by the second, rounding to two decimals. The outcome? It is 1.01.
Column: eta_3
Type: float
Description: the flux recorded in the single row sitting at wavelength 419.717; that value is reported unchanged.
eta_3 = 18.01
